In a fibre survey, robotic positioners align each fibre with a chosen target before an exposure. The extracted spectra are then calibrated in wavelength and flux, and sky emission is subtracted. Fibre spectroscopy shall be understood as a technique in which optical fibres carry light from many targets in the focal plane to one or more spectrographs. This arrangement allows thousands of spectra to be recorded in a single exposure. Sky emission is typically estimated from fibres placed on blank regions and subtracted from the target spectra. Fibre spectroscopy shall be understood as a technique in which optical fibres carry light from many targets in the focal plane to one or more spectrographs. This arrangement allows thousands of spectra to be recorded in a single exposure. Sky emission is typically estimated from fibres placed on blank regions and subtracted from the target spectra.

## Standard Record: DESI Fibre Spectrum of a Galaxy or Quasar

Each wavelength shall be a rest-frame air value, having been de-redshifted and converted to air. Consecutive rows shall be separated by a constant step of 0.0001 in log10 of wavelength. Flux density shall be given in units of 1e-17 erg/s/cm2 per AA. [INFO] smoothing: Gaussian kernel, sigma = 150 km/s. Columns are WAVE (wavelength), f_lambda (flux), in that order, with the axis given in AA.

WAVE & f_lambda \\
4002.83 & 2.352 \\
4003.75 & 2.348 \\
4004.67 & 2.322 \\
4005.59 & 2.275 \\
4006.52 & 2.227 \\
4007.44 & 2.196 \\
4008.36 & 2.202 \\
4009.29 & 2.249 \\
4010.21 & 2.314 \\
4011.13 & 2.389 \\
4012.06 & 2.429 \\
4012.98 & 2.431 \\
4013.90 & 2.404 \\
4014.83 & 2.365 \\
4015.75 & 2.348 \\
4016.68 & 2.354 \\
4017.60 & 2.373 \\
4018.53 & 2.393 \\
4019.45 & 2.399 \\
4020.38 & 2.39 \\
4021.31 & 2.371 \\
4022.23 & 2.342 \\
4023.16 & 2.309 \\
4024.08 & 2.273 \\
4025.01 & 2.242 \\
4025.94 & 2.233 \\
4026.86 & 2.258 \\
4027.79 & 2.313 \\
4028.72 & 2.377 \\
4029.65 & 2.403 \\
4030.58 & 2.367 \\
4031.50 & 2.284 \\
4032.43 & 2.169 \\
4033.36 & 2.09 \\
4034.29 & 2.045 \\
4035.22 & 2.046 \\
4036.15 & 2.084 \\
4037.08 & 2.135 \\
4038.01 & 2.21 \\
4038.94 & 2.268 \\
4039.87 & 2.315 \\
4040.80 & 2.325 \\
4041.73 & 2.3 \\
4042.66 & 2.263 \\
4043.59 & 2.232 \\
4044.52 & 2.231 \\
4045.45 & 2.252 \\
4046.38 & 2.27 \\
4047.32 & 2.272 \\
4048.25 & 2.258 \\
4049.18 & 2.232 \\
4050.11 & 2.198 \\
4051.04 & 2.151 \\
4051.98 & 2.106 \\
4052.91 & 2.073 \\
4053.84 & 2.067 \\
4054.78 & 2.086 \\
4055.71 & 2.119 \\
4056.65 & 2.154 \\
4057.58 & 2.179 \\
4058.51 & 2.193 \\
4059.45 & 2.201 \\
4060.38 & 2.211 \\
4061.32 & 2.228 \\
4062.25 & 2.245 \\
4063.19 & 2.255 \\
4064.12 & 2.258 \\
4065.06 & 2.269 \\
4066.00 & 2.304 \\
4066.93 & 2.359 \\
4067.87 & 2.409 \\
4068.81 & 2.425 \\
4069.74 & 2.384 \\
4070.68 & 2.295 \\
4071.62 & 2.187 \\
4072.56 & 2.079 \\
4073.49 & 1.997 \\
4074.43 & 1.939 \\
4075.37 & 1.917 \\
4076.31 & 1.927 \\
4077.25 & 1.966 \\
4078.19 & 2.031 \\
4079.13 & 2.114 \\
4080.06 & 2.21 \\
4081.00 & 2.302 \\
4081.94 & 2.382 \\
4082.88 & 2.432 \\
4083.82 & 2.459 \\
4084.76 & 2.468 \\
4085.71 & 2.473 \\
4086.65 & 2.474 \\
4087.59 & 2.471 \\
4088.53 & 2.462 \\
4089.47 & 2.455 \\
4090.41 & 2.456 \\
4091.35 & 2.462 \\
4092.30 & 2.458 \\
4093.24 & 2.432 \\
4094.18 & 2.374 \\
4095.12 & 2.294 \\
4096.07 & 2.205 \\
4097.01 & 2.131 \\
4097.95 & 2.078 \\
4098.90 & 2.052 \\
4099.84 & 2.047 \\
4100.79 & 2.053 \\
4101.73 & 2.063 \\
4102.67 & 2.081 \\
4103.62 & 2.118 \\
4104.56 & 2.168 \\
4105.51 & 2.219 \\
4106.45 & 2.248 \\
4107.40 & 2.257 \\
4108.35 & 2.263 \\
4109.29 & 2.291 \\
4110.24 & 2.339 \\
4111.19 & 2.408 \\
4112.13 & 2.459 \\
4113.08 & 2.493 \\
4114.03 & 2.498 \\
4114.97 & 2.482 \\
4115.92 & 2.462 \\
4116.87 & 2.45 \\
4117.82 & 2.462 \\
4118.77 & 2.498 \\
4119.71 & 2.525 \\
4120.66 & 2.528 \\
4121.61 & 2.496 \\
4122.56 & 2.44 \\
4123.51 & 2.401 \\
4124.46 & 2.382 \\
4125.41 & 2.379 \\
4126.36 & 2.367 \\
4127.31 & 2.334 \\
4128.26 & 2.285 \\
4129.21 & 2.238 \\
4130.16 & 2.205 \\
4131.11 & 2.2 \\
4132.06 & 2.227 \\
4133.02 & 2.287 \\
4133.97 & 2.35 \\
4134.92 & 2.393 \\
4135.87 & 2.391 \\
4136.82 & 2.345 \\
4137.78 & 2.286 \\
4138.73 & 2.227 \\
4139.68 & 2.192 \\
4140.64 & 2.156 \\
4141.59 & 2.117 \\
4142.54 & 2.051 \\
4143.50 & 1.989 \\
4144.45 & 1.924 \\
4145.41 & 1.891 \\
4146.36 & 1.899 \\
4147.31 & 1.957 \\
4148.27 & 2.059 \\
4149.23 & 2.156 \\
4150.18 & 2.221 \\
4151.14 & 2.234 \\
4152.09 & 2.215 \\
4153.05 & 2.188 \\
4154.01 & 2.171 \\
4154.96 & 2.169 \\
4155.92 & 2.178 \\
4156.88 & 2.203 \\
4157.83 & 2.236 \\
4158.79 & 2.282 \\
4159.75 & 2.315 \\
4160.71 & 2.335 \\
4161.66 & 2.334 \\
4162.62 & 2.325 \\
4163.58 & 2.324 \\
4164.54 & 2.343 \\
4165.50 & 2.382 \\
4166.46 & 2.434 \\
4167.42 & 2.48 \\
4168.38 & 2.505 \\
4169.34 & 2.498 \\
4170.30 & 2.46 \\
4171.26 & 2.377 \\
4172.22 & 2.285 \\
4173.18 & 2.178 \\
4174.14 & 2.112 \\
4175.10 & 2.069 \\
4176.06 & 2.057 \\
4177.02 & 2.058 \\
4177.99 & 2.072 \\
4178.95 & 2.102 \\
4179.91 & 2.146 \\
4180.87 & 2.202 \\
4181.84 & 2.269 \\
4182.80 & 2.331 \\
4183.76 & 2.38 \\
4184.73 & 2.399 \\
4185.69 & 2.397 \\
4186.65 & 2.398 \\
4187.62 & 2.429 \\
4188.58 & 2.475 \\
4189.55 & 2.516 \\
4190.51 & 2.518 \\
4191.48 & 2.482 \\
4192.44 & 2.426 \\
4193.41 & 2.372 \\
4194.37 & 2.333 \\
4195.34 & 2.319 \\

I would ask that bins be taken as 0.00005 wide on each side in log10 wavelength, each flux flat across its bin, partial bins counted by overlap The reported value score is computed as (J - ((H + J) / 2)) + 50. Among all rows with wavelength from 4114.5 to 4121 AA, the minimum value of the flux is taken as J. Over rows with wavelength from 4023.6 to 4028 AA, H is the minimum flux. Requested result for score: 50.1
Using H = 2.233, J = 2.45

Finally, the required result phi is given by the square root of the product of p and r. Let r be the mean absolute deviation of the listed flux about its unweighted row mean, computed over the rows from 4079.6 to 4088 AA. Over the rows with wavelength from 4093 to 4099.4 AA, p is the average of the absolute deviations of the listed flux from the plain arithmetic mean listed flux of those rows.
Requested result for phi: 0.095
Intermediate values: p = 0.12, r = 0.07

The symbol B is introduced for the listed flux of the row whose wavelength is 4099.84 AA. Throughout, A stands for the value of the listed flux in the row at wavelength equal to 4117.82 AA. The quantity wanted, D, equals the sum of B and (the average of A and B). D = 4.30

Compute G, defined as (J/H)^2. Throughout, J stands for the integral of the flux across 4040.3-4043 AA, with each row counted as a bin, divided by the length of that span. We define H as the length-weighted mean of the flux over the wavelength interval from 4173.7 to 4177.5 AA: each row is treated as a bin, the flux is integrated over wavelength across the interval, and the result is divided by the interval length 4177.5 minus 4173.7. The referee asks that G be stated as 1.23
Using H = 2.1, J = 2.30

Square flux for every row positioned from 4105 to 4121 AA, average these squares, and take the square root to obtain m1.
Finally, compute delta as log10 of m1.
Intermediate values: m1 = 2.41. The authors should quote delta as 0.38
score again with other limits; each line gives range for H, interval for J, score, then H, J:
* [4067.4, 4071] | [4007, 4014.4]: 50.0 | 2.295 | 2.196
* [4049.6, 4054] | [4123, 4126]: 50.2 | 2.067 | 2.379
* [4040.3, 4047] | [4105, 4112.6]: 50.0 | 2.231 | 2.219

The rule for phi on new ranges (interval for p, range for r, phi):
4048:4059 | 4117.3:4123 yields 0.037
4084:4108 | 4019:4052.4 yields 0.107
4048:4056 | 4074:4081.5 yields 0.084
